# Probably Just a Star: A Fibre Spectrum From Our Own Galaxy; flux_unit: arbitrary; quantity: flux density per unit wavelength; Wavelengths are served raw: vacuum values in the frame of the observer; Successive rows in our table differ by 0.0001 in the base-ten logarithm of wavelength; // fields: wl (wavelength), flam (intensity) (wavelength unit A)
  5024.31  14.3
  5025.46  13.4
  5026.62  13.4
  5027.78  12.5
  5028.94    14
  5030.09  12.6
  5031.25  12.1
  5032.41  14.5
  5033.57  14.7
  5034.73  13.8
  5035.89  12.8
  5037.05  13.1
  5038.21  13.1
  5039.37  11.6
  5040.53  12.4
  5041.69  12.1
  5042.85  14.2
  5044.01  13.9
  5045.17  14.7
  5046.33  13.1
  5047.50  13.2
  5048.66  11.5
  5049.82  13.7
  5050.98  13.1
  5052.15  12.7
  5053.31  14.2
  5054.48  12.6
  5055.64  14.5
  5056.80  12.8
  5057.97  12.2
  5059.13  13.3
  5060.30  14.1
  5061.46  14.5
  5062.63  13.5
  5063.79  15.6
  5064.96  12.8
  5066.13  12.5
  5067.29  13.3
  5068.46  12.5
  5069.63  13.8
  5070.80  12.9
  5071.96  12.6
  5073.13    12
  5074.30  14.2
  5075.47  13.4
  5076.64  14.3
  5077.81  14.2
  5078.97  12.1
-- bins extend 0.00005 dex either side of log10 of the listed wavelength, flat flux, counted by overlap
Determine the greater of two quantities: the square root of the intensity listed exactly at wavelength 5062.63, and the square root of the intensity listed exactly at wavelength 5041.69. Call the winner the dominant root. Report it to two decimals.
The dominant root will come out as 3.67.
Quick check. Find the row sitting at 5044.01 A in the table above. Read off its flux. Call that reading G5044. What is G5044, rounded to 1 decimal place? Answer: 13.9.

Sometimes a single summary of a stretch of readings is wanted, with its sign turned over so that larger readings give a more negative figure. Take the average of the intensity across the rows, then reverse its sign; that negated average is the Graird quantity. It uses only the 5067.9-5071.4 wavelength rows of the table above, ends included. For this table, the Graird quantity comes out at -13.1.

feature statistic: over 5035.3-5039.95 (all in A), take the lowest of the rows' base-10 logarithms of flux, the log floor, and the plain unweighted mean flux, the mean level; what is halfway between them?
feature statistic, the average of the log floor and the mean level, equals 6.86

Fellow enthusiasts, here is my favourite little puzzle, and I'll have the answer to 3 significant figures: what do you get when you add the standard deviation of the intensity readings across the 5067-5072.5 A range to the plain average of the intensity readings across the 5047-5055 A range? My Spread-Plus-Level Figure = 13.5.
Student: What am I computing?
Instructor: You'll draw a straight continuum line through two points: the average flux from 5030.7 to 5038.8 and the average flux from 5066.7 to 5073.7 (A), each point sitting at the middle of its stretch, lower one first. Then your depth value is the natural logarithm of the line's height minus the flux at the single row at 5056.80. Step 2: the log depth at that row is -1.3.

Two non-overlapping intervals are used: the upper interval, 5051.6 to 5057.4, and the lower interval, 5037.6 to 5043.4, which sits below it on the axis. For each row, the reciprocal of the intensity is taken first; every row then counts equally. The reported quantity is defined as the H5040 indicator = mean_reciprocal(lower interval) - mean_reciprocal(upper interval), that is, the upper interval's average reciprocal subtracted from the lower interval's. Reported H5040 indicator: 0.004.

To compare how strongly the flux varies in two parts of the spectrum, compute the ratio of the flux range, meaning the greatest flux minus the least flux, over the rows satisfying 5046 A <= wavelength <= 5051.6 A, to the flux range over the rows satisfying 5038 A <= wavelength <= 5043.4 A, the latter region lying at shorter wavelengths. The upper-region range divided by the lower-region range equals 0.85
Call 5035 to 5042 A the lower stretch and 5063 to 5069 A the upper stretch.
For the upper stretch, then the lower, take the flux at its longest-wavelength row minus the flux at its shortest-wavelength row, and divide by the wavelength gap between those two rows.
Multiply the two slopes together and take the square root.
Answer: 0.28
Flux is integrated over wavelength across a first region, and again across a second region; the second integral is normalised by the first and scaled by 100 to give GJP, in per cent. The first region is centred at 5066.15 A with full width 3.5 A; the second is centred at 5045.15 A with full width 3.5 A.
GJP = 108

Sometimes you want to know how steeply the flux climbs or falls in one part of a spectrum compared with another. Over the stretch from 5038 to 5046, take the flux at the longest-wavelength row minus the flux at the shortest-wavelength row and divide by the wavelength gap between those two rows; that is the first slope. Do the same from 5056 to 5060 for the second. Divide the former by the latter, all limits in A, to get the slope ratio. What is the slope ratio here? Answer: 1.1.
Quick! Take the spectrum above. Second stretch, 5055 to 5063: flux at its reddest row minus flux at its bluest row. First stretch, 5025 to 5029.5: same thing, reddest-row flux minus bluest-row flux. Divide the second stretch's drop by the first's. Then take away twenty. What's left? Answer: -21.7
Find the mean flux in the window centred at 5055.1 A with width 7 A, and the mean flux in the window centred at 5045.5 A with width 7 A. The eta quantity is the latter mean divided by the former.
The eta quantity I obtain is 1.02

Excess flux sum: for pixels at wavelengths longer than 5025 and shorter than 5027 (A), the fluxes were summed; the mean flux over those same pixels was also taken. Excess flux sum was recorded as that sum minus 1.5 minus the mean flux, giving 11.9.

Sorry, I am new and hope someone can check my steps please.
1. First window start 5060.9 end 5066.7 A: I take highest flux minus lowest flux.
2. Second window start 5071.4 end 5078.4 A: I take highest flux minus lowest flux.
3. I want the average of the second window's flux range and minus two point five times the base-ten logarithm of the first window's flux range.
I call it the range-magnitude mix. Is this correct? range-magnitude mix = 0.54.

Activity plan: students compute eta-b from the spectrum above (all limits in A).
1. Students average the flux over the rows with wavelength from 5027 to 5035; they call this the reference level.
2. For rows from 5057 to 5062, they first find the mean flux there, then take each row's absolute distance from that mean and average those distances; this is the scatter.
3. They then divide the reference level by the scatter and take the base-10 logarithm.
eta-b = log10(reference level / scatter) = 1.24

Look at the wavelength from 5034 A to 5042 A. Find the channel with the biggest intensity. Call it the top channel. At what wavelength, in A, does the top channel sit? 5034.73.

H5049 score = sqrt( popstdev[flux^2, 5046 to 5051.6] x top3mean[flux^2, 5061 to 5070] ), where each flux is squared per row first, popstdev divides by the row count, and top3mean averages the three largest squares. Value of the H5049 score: 63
